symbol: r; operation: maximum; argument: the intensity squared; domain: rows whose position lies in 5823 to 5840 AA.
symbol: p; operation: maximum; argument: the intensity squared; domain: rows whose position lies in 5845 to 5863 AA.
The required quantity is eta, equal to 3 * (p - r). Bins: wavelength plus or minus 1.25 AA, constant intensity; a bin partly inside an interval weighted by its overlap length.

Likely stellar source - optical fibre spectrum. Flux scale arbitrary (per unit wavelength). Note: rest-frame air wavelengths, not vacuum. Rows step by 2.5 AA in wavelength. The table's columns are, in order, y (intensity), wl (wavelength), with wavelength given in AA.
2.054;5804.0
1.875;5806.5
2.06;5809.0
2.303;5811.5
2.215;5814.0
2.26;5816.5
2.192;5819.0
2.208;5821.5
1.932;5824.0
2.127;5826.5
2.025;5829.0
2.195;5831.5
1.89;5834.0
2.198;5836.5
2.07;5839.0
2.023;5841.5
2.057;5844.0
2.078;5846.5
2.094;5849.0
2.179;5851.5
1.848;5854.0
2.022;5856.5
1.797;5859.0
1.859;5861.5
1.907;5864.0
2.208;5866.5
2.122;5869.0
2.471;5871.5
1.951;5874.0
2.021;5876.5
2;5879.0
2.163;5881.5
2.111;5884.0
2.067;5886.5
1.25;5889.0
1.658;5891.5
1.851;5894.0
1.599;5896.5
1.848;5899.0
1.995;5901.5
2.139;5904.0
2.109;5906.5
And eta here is 0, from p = 4.75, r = 4.83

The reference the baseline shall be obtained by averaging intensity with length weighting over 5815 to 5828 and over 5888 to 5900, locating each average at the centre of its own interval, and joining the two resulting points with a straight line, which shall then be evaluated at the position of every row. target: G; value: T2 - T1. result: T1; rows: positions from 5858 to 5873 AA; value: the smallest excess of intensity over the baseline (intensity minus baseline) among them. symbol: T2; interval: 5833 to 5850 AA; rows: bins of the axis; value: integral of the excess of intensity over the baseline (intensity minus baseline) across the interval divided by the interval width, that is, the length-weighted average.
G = 0.14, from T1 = -0.09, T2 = 0.05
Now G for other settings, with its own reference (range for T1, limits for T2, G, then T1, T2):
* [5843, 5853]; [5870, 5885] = 0.29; 0.07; 0.36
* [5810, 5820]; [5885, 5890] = -0.01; 0.02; 0.01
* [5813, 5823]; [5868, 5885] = 0.33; 0.02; 0.35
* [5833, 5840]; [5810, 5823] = 0.22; -0.17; 0.05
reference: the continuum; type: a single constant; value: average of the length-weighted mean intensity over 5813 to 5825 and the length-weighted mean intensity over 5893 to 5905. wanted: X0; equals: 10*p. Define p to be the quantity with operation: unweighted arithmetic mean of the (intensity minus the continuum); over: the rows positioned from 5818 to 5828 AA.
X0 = 0.9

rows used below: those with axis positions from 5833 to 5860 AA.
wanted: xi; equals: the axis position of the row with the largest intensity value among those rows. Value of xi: 5836.5 AA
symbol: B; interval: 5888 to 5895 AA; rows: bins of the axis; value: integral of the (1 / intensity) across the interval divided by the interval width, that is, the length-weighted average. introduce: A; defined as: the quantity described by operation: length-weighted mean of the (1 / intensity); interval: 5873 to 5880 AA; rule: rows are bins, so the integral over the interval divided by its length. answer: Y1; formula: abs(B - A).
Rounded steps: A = 0.502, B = 0.646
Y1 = 0.144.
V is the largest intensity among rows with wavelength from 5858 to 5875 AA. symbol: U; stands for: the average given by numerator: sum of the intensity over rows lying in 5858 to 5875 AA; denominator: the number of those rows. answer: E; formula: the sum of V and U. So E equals 4.52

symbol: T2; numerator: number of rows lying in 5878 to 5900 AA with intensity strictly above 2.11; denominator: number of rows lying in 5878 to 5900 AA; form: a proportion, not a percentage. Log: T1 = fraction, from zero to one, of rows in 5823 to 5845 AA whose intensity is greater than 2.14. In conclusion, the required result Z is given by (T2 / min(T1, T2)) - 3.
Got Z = -2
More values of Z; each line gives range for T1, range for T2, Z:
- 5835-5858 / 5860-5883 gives -1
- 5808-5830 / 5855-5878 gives -2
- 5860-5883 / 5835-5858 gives -2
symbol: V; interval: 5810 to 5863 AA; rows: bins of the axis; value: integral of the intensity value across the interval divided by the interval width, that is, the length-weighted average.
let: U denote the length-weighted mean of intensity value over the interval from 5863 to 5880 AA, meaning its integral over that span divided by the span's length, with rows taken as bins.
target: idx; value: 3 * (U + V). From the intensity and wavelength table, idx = 12.53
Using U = 2.10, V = 2.07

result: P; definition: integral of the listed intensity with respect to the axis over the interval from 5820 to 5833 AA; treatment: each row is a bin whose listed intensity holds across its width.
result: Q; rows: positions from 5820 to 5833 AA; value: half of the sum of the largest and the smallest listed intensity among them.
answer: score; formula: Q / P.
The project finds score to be 0.076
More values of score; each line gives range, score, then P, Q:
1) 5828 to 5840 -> 0.082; 25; 2.04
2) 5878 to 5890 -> 0.074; 23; 1.71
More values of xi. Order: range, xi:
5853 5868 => 5866.5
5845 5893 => 5871.5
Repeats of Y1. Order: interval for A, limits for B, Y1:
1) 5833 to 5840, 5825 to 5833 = 0.012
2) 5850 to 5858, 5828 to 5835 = 0.008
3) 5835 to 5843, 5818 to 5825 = 0.005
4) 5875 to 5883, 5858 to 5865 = 0.053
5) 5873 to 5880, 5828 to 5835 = 0.011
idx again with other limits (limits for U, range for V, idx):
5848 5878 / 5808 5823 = 12.73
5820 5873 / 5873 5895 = 11.88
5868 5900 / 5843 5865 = 11.74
